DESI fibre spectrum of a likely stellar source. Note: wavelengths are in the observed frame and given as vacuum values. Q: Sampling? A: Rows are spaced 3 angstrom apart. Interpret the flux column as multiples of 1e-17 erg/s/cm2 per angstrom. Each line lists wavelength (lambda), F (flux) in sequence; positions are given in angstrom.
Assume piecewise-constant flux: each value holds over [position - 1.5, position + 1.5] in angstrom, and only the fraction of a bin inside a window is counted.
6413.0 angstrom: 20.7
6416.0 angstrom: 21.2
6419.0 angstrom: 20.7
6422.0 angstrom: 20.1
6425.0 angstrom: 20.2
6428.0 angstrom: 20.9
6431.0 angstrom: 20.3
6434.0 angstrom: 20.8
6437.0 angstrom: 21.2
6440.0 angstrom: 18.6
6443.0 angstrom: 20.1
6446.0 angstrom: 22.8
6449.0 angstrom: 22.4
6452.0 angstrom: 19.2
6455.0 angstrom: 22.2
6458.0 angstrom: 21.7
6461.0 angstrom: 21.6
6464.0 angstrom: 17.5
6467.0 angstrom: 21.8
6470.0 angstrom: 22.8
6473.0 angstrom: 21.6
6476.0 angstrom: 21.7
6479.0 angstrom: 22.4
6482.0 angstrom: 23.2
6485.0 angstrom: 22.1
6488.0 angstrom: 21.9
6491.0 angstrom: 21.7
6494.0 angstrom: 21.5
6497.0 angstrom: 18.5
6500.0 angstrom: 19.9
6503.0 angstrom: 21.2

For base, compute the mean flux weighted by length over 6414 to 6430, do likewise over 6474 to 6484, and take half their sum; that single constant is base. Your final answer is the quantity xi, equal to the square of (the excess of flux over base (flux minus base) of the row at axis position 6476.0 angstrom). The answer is 0.0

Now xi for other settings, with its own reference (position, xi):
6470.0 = 1.7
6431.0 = 1.4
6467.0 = 0.1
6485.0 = 0.4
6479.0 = 0.8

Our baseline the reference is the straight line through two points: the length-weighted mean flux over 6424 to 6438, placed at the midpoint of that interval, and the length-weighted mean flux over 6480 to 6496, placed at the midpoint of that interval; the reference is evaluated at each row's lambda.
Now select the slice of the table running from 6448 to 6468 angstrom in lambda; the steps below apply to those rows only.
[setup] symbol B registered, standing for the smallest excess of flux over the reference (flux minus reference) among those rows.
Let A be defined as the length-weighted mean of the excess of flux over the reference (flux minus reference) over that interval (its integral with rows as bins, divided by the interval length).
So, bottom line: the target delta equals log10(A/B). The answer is -1.0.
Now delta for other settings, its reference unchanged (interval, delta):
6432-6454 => -1.1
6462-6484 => -1.9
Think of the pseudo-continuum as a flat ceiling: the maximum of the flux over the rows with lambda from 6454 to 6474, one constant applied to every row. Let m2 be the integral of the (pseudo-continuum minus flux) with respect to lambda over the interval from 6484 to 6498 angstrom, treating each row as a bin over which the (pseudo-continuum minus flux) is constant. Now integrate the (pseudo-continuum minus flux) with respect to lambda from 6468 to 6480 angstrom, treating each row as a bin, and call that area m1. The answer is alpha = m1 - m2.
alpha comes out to -14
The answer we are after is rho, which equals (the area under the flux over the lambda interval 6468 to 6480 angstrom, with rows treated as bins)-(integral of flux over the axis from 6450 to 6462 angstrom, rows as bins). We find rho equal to 11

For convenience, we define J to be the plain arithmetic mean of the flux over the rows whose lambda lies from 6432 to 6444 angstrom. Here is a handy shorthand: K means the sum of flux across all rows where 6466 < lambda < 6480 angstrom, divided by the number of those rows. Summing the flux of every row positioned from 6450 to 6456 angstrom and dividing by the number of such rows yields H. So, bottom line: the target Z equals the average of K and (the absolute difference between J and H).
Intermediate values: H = 20.70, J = 20.2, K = 22.1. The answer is 11.3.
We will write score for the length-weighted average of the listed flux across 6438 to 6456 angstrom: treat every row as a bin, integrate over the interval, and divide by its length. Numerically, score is 20.9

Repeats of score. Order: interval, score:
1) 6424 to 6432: 20.5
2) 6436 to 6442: 19.8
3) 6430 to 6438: 20.8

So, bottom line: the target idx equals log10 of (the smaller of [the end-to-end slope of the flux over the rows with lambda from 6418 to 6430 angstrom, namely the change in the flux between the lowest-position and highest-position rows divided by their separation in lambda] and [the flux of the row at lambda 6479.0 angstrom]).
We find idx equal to -1.65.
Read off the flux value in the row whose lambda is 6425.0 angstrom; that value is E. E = 20.2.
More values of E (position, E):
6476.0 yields 21.7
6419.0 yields 20.7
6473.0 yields 21.6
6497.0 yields 18.5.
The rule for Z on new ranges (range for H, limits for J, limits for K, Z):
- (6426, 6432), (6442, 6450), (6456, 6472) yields 11.1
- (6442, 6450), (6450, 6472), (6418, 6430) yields 10.6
